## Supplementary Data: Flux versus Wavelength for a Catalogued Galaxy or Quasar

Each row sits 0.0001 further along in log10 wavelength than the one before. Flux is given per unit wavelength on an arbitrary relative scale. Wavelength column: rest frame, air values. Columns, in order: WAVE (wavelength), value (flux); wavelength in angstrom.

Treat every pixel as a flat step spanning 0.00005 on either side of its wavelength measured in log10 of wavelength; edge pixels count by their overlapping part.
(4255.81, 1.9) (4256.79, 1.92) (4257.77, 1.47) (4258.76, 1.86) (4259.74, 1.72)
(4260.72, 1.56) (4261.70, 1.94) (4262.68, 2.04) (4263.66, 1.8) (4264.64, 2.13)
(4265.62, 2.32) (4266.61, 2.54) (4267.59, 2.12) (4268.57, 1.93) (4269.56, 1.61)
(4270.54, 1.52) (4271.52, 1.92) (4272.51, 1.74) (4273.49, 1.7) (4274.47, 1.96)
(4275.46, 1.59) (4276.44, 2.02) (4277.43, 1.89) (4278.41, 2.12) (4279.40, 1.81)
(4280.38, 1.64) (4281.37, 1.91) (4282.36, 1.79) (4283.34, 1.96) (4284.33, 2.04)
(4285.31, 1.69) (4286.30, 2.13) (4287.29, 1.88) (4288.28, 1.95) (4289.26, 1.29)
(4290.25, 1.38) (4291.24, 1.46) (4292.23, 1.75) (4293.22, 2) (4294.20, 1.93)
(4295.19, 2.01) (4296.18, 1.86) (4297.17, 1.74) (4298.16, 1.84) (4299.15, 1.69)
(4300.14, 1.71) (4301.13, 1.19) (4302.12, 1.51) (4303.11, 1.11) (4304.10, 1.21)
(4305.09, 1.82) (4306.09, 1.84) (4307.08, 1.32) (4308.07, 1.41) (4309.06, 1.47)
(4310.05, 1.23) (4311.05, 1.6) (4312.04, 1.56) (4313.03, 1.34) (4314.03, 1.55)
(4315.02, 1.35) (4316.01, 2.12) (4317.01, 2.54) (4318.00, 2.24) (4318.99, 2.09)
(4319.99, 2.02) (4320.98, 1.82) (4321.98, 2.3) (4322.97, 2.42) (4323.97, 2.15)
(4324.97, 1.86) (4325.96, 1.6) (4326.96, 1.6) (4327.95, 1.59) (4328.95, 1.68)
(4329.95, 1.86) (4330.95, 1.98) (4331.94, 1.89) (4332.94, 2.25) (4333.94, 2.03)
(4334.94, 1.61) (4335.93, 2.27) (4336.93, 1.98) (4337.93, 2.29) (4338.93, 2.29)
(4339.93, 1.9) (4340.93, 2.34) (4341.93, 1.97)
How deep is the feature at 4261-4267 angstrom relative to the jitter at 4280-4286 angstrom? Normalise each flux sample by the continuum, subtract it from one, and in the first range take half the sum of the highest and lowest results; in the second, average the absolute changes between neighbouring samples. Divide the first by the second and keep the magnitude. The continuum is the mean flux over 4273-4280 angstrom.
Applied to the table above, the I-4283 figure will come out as 1.5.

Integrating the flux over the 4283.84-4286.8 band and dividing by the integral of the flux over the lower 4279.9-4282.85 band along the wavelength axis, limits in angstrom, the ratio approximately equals 1.10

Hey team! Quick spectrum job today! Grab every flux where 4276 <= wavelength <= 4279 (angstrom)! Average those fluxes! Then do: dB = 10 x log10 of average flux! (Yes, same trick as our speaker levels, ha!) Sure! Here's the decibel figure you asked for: 3.0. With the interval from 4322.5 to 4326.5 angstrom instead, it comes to 3.0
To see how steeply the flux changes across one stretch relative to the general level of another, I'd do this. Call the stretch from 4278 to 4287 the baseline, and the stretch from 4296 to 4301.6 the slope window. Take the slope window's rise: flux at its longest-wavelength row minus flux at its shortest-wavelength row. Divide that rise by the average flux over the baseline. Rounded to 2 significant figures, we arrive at -0.35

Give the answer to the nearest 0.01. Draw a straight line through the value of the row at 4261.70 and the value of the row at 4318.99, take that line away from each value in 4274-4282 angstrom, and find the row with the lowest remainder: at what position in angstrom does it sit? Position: 4275.46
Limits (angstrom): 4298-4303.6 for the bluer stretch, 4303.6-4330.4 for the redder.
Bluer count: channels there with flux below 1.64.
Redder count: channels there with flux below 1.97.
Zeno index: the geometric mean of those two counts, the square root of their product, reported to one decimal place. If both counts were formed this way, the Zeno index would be 7.5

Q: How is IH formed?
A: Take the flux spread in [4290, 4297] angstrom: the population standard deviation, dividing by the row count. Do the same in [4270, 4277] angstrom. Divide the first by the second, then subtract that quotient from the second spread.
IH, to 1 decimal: -1.2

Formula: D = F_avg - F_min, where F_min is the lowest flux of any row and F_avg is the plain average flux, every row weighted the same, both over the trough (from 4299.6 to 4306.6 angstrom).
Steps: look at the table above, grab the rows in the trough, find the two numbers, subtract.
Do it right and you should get 0.37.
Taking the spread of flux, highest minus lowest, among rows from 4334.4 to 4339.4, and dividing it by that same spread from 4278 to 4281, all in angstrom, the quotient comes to 1.4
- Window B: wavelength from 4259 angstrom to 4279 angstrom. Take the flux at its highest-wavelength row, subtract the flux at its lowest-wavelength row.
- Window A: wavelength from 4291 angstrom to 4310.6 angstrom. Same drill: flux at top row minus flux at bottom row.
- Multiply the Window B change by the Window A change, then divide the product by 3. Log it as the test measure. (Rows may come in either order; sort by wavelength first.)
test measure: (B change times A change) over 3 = -0.031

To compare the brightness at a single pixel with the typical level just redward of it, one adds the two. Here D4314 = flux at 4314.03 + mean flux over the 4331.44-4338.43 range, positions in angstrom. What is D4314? 3.60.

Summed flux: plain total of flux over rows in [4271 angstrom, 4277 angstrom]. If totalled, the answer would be 10.9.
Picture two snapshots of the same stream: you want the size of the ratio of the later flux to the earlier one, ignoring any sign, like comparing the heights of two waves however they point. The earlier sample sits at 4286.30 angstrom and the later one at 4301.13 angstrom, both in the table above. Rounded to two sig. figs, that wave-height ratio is 0.56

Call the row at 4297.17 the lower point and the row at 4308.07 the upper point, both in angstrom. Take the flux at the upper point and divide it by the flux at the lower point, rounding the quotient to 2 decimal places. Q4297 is 0.81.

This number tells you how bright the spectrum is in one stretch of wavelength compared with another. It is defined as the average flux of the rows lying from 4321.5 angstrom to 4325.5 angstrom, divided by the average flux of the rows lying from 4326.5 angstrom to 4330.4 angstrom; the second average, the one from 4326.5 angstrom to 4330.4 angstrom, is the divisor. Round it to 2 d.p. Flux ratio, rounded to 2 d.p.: 1.30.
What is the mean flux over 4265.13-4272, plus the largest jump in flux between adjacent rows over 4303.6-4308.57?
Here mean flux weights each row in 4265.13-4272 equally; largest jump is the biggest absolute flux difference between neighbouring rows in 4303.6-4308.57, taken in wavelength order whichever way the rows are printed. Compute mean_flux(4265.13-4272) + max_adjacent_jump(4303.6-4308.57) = 2.60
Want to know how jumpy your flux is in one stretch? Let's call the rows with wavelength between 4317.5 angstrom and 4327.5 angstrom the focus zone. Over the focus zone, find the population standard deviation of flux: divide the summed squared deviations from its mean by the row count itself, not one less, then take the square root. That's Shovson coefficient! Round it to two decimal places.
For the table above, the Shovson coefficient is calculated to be 0.27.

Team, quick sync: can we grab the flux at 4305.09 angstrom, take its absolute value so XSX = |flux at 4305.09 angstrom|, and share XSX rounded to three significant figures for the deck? 1.82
